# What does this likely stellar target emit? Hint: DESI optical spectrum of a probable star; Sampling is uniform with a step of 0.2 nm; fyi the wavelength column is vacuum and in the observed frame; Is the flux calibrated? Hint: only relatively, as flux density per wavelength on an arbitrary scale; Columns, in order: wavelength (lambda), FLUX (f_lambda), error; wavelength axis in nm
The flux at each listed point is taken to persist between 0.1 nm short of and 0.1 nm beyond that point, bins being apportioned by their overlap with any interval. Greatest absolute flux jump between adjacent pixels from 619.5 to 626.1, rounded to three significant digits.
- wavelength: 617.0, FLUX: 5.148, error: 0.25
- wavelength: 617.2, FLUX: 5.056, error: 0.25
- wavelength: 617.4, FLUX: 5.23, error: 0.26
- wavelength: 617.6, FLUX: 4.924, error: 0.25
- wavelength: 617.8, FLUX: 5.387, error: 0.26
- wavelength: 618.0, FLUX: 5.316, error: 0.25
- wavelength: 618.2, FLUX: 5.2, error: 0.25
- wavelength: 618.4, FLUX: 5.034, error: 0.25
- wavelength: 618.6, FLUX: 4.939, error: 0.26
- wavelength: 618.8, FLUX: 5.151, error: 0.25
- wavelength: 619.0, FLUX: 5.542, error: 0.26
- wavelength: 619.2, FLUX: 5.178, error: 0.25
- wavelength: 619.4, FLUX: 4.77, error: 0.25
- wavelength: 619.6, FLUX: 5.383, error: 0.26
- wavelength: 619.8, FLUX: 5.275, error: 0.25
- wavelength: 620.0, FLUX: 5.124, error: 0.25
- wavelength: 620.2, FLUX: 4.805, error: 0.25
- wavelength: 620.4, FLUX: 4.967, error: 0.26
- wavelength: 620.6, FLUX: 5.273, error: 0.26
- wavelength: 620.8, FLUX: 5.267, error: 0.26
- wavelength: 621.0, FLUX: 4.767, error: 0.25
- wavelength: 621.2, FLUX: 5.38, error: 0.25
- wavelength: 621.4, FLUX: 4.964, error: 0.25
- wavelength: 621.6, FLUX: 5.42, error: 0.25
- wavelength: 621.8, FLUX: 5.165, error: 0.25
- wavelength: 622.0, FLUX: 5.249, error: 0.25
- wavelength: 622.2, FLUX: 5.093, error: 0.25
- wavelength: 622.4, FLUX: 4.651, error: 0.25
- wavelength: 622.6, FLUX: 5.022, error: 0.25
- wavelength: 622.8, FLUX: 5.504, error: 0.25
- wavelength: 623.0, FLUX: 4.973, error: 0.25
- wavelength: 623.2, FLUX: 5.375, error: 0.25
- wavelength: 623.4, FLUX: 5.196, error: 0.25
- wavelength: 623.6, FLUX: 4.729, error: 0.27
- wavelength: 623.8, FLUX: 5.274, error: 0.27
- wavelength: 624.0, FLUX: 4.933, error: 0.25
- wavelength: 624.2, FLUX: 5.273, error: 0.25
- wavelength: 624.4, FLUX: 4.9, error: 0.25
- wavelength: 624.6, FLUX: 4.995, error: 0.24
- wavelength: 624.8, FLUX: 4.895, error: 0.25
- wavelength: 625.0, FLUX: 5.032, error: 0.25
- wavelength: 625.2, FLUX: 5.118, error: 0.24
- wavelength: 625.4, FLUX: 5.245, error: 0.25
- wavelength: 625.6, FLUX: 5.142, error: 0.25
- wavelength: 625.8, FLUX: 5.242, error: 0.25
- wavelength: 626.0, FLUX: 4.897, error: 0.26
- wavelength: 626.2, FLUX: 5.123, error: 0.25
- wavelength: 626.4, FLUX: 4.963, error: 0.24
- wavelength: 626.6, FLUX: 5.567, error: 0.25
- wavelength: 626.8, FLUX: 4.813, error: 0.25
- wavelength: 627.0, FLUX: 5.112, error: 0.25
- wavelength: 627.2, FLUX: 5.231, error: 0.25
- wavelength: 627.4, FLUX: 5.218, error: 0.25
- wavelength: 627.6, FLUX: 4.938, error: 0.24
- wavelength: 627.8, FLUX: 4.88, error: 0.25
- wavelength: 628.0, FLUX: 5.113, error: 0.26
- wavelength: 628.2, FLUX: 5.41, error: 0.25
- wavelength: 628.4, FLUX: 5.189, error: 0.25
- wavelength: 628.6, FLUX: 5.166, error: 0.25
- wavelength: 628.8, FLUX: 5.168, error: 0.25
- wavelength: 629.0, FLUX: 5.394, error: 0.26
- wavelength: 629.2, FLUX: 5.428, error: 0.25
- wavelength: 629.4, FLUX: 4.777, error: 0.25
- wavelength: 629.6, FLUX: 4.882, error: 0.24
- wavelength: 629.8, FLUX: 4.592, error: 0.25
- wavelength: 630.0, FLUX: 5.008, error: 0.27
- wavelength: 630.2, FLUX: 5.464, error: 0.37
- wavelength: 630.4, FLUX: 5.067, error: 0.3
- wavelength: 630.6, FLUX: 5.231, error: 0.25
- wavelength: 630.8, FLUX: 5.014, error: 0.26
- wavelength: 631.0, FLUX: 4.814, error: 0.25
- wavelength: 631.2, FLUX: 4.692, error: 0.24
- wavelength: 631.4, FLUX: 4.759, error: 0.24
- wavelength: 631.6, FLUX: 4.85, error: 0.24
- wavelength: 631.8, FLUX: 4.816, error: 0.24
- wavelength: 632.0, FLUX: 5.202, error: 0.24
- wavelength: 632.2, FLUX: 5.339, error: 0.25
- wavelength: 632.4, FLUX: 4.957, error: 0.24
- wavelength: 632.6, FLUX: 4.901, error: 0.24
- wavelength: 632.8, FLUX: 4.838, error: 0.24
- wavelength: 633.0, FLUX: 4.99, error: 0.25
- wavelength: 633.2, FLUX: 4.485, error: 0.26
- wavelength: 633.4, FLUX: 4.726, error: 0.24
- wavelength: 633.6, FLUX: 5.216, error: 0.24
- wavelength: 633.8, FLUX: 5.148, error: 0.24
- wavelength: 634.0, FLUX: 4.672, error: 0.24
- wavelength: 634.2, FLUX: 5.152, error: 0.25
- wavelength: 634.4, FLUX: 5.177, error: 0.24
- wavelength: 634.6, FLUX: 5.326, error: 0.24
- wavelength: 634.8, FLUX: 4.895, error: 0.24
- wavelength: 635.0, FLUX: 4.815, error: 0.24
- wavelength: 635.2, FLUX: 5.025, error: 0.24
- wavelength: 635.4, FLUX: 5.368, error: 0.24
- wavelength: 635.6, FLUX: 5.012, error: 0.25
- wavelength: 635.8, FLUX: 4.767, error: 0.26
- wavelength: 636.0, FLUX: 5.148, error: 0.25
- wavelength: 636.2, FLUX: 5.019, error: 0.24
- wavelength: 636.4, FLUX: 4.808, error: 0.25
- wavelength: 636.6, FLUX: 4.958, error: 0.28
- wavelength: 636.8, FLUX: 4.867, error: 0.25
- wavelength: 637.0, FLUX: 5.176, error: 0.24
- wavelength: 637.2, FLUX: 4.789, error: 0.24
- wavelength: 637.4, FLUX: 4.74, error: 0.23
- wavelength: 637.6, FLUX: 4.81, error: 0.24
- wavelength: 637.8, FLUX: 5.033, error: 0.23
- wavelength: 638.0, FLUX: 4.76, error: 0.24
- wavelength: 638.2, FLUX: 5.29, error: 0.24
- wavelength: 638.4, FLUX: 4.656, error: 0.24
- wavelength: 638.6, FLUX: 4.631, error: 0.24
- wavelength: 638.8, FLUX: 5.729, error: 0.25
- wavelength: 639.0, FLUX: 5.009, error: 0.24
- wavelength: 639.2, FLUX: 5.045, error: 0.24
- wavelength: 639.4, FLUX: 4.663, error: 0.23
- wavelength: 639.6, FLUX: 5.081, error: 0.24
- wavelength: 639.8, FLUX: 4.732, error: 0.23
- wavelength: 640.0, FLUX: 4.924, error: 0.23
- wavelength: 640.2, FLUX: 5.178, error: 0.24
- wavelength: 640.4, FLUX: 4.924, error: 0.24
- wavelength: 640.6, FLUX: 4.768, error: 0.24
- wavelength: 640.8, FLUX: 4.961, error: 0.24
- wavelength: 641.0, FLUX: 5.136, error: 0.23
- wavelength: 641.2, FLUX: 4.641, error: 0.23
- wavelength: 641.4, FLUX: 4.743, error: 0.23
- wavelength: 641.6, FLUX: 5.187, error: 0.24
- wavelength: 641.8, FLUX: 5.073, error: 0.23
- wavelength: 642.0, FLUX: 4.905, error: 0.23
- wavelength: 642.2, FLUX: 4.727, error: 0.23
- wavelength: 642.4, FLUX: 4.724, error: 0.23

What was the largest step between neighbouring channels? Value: 0.613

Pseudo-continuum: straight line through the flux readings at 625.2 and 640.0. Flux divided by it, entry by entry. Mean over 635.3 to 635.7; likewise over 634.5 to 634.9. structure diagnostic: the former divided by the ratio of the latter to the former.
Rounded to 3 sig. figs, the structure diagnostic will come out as 1.06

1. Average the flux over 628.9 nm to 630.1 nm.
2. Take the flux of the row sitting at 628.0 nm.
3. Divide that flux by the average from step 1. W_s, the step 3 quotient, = 1.02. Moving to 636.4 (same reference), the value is 0.96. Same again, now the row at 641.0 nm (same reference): 1.02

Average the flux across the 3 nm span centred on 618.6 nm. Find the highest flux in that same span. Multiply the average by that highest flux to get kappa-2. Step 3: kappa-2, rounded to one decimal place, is 28.6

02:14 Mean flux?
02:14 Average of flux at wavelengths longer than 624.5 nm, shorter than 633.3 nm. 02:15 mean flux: 5.04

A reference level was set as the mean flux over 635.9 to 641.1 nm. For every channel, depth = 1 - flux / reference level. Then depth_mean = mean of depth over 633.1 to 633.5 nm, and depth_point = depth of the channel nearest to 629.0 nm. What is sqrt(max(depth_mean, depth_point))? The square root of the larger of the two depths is 0.27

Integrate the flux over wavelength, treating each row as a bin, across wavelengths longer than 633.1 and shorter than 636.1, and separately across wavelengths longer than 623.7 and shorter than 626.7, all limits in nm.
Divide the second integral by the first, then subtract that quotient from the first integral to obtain 14.0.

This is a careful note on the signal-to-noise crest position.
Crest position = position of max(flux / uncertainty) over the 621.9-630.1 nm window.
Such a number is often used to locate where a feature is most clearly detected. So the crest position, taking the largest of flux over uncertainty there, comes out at 626.6 nm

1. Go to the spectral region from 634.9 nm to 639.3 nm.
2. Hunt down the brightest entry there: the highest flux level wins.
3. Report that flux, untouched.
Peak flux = 5.729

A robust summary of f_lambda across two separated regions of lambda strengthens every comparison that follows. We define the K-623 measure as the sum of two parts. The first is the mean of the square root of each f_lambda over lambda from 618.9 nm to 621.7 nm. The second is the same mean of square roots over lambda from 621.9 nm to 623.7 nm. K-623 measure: 4.52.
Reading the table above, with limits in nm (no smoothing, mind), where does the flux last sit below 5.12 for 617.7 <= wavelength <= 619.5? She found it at 619.4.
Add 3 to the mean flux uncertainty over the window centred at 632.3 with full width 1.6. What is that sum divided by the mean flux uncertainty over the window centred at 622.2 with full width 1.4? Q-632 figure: 13.0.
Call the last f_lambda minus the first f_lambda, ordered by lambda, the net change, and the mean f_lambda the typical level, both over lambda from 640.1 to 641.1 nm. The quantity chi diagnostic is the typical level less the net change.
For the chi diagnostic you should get 5.0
